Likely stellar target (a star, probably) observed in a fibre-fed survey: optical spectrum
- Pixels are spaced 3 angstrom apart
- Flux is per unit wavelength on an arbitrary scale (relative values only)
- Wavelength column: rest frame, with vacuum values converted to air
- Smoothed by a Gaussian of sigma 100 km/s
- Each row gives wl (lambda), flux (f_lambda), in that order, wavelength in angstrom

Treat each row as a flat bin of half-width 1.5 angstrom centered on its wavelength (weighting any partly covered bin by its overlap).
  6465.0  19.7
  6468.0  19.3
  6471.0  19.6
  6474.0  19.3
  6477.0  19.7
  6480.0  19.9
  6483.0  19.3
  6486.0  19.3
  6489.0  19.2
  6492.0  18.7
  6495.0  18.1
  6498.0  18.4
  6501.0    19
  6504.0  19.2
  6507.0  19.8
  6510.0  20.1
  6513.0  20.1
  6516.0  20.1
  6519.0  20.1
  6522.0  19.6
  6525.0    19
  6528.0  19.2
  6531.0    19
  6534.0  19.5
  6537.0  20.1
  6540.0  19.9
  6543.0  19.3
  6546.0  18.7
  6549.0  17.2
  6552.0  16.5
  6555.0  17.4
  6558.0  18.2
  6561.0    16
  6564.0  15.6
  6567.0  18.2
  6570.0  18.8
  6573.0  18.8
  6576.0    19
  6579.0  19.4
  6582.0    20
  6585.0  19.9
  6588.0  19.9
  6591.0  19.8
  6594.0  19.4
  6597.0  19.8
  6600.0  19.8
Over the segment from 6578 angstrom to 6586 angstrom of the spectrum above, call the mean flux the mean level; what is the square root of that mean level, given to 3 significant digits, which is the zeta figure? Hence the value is 4.45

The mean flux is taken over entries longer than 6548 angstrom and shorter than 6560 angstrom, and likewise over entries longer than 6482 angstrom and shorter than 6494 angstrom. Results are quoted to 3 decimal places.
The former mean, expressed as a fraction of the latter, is 0.906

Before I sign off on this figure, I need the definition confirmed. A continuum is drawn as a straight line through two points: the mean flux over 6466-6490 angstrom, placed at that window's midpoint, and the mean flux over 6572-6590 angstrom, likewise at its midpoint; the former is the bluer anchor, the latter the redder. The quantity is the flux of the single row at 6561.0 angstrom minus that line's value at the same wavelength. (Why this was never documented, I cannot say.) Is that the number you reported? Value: -3.5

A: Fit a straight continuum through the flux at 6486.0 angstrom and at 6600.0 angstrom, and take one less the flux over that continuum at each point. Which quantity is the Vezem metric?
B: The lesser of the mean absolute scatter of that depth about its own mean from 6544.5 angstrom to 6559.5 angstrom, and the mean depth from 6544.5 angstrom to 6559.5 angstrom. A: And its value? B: 0.03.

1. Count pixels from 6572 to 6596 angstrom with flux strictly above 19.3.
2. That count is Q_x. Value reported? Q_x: 6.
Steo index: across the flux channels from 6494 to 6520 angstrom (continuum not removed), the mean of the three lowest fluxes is 18.5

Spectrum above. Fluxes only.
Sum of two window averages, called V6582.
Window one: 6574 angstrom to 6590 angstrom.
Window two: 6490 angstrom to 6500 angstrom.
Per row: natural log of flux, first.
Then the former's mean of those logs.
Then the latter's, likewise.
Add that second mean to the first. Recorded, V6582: 5.89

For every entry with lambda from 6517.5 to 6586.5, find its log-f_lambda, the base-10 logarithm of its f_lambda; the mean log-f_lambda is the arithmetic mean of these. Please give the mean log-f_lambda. 1.27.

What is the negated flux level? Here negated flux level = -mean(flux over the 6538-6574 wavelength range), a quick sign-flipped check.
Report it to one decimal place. -17.9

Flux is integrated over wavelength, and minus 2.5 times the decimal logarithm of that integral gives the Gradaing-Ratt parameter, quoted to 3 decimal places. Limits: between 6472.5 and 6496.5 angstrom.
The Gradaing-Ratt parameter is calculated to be -6.658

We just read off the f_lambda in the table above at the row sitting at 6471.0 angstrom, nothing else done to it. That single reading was 19.6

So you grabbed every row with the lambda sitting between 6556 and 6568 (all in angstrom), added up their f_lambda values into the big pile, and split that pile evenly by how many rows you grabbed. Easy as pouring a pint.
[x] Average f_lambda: 17.0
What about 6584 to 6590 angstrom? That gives 19.9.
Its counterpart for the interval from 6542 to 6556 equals 17.8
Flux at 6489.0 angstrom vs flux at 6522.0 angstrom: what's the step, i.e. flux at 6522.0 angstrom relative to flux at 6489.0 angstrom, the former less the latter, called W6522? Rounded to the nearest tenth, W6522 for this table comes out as 0.4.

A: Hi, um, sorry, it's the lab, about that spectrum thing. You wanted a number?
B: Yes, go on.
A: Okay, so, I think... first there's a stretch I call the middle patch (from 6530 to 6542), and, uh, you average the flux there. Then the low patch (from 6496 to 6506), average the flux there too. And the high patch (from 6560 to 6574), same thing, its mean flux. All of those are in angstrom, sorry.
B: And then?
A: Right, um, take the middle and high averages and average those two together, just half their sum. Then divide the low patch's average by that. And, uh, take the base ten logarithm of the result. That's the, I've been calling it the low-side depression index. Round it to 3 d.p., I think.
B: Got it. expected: 0.007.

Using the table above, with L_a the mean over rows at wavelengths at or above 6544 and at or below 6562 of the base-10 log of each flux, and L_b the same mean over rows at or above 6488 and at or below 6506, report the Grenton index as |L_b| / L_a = 1.03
